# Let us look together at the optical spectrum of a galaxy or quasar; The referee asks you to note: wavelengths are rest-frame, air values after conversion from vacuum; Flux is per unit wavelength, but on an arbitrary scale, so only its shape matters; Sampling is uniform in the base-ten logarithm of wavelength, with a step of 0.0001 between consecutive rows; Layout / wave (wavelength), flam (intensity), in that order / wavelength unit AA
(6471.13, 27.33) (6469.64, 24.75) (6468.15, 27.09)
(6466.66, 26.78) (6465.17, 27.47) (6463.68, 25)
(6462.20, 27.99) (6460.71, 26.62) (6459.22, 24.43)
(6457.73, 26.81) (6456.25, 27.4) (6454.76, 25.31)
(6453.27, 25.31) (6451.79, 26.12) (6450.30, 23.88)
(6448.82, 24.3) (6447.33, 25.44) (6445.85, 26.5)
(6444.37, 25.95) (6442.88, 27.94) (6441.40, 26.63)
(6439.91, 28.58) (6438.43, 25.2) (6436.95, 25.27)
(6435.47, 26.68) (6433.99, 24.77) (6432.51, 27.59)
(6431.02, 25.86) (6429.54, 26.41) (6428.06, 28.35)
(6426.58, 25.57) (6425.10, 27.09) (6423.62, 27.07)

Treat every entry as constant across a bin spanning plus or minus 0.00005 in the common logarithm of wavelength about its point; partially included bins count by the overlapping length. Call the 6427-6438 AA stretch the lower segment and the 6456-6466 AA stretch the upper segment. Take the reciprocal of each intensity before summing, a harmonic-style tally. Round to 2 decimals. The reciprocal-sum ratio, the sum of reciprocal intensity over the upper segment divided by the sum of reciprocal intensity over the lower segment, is 1.00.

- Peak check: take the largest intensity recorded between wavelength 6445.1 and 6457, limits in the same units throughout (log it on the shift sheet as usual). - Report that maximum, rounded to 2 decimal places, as 27.40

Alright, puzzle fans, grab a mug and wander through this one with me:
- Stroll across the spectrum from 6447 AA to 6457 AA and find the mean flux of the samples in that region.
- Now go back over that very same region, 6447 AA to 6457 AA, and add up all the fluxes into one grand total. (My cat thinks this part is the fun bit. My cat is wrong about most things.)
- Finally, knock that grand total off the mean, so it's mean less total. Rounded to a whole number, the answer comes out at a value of -152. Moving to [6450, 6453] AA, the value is -25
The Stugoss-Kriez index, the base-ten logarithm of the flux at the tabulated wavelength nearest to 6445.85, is 1.42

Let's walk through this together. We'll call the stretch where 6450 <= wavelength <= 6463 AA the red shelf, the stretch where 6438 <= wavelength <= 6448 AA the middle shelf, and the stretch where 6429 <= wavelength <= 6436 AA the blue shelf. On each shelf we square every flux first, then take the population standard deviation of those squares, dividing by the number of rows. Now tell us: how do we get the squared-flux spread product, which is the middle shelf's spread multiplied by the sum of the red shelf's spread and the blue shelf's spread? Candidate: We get 7218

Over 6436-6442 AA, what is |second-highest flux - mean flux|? 0.21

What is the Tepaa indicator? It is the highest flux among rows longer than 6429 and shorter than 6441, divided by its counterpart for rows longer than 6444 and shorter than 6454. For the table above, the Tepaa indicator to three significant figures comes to 1.08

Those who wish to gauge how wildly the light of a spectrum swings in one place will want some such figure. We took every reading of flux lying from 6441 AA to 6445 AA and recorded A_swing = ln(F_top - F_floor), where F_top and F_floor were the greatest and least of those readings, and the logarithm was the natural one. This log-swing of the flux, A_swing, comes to 0.69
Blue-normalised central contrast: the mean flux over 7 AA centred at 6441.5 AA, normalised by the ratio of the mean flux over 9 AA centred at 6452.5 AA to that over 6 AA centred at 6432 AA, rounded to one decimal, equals 27.7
